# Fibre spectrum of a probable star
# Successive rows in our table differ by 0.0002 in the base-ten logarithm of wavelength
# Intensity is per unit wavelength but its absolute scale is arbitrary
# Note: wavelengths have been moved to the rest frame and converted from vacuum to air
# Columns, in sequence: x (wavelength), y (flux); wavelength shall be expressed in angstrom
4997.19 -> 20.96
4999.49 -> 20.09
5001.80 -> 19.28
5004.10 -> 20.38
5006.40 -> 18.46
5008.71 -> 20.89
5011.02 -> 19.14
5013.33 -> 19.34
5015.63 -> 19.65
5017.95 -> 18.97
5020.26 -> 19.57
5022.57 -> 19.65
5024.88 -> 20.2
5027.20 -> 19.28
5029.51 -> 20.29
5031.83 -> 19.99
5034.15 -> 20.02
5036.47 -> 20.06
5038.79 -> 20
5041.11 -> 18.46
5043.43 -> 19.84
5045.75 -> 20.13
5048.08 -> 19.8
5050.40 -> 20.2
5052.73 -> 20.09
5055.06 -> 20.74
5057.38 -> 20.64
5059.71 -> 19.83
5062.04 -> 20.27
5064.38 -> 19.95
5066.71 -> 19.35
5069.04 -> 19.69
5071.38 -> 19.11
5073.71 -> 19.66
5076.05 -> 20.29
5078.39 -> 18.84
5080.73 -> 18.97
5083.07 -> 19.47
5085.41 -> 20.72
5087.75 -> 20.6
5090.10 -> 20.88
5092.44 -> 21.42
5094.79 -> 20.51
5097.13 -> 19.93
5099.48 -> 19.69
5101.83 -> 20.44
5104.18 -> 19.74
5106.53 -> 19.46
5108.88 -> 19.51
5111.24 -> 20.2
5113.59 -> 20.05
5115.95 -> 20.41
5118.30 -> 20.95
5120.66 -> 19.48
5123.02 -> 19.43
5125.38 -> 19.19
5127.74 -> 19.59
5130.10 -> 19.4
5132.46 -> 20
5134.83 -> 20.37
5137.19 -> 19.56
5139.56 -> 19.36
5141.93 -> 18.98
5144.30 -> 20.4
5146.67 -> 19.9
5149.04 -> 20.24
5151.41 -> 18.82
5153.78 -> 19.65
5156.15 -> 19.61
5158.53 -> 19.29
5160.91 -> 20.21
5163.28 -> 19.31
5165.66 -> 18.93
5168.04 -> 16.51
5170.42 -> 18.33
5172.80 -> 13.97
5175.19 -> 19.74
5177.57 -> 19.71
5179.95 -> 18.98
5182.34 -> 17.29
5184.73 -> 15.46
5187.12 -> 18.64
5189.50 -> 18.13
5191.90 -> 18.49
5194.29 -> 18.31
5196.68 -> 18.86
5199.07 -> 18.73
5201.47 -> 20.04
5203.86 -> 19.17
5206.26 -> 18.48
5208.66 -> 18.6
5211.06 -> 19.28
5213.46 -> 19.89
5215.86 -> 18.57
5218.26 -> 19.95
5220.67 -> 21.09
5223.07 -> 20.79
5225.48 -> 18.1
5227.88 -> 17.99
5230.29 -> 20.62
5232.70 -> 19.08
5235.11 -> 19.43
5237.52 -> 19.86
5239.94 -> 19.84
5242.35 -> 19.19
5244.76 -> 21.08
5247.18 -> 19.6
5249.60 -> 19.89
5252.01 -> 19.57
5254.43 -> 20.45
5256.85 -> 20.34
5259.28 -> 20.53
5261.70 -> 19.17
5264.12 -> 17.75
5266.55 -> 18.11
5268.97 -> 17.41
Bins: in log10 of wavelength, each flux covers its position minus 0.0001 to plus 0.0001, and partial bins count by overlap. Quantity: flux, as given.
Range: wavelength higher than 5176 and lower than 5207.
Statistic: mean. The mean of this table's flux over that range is 18.5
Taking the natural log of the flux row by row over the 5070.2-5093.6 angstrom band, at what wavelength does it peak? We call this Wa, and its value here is 5092.44 angstrom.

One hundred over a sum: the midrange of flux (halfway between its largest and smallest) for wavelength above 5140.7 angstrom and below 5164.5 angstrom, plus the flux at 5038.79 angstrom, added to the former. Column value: 2.52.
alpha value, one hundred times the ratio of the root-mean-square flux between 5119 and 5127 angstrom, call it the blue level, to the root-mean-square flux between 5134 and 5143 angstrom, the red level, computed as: 98.9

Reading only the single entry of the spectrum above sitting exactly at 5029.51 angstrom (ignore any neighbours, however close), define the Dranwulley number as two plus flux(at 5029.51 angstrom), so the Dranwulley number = 22.3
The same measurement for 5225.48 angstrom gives 20.1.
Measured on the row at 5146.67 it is 21.9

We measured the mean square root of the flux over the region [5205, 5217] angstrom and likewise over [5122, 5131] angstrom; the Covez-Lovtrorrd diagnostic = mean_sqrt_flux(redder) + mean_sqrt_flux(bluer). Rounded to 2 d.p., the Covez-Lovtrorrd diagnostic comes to 8.76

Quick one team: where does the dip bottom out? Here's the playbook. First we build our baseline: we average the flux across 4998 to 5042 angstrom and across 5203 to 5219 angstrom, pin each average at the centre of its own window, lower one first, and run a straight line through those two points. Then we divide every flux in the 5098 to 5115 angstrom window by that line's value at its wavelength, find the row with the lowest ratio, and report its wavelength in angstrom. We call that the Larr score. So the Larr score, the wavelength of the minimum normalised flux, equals 5106.53 angstrom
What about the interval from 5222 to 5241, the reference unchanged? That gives 5227.88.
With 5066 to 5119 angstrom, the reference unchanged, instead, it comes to 5078.39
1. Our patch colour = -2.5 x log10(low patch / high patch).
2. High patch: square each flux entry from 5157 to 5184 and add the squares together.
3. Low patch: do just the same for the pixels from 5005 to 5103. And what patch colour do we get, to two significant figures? -1.6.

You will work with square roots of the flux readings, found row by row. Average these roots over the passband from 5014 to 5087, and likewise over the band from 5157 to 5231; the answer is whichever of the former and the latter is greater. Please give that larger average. 4.45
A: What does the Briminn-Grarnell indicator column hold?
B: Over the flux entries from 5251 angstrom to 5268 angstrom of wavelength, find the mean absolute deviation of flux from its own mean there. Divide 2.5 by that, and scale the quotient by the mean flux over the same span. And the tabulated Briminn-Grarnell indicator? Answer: 53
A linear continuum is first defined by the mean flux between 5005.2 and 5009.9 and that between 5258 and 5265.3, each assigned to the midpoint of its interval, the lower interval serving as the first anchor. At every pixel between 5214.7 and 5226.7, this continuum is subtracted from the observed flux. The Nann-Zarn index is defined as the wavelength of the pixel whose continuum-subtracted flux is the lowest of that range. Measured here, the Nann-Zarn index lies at 5225.48 angstrom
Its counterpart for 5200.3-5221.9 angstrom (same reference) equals 5206.26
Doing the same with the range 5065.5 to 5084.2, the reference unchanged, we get 5078.39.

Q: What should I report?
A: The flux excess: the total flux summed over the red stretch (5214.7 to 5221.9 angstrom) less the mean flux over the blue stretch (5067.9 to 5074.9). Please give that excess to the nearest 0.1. 40.1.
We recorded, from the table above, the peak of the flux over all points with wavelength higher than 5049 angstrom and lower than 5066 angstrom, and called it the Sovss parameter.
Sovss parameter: 20.74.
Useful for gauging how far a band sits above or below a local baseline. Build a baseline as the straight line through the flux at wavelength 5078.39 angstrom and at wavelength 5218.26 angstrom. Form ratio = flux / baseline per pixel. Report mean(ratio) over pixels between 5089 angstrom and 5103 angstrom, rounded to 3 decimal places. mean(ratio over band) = 1.079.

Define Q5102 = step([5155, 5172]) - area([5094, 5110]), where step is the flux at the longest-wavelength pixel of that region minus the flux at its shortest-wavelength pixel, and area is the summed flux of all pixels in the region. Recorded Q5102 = -140.6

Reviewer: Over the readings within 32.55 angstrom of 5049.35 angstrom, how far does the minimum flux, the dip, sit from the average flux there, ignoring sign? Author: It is 1.3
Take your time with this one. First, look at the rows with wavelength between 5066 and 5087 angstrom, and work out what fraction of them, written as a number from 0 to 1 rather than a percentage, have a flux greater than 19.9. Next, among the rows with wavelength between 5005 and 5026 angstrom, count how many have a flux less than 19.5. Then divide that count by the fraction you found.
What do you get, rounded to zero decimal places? 18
